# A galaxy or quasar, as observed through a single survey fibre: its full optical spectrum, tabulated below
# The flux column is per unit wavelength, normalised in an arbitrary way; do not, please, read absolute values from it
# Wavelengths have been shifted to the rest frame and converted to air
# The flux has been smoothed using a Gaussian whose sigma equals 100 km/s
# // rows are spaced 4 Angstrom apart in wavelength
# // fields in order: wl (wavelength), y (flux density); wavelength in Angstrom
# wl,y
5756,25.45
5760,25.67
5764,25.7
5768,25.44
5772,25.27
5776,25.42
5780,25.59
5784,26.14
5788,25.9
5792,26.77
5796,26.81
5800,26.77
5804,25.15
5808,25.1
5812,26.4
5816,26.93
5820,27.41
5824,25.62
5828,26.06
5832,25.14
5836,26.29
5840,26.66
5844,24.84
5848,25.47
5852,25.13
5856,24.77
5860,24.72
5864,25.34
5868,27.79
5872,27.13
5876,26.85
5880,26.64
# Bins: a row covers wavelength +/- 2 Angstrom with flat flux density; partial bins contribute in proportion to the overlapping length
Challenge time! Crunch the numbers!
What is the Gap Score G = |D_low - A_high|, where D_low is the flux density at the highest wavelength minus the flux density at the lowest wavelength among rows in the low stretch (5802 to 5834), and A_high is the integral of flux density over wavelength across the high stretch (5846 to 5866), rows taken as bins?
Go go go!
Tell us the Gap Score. 502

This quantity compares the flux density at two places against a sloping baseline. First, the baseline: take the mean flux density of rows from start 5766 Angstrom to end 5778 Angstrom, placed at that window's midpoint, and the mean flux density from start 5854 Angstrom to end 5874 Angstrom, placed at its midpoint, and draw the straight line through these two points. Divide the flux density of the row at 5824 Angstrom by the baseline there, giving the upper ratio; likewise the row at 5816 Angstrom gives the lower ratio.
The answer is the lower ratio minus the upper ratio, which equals 0.05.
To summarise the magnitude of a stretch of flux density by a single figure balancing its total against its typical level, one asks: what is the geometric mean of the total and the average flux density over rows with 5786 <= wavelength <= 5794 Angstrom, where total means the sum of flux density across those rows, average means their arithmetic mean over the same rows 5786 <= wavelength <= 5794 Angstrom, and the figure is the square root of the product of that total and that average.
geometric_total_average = 37.2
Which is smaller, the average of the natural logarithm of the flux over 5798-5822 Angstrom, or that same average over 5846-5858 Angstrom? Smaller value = 3.22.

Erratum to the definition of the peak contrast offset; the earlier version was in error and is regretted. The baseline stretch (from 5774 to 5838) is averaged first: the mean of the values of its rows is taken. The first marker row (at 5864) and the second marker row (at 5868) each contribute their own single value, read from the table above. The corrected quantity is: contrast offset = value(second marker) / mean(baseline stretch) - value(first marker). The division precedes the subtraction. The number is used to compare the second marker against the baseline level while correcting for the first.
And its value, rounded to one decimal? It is -24.3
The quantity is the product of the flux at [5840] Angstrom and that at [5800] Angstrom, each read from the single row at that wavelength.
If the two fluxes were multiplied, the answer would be 714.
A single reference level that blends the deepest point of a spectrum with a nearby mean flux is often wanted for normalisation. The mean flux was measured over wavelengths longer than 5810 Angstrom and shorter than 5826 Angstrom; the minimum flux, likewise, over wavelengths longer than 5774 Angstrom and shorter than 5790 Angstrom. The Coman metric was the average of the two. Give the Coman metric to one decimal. 26.0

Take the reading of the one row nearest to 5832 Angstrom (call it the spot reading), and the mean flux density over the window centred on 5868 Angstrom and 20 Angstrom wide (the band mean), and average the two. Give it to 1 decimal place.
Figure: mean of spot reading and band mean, 25.8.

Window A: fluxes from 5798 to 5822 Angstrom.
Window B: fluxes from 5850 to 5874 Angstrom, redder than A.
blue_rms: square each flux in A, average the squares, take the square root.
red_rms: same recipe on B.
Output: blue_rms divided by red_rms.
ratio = 1.02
